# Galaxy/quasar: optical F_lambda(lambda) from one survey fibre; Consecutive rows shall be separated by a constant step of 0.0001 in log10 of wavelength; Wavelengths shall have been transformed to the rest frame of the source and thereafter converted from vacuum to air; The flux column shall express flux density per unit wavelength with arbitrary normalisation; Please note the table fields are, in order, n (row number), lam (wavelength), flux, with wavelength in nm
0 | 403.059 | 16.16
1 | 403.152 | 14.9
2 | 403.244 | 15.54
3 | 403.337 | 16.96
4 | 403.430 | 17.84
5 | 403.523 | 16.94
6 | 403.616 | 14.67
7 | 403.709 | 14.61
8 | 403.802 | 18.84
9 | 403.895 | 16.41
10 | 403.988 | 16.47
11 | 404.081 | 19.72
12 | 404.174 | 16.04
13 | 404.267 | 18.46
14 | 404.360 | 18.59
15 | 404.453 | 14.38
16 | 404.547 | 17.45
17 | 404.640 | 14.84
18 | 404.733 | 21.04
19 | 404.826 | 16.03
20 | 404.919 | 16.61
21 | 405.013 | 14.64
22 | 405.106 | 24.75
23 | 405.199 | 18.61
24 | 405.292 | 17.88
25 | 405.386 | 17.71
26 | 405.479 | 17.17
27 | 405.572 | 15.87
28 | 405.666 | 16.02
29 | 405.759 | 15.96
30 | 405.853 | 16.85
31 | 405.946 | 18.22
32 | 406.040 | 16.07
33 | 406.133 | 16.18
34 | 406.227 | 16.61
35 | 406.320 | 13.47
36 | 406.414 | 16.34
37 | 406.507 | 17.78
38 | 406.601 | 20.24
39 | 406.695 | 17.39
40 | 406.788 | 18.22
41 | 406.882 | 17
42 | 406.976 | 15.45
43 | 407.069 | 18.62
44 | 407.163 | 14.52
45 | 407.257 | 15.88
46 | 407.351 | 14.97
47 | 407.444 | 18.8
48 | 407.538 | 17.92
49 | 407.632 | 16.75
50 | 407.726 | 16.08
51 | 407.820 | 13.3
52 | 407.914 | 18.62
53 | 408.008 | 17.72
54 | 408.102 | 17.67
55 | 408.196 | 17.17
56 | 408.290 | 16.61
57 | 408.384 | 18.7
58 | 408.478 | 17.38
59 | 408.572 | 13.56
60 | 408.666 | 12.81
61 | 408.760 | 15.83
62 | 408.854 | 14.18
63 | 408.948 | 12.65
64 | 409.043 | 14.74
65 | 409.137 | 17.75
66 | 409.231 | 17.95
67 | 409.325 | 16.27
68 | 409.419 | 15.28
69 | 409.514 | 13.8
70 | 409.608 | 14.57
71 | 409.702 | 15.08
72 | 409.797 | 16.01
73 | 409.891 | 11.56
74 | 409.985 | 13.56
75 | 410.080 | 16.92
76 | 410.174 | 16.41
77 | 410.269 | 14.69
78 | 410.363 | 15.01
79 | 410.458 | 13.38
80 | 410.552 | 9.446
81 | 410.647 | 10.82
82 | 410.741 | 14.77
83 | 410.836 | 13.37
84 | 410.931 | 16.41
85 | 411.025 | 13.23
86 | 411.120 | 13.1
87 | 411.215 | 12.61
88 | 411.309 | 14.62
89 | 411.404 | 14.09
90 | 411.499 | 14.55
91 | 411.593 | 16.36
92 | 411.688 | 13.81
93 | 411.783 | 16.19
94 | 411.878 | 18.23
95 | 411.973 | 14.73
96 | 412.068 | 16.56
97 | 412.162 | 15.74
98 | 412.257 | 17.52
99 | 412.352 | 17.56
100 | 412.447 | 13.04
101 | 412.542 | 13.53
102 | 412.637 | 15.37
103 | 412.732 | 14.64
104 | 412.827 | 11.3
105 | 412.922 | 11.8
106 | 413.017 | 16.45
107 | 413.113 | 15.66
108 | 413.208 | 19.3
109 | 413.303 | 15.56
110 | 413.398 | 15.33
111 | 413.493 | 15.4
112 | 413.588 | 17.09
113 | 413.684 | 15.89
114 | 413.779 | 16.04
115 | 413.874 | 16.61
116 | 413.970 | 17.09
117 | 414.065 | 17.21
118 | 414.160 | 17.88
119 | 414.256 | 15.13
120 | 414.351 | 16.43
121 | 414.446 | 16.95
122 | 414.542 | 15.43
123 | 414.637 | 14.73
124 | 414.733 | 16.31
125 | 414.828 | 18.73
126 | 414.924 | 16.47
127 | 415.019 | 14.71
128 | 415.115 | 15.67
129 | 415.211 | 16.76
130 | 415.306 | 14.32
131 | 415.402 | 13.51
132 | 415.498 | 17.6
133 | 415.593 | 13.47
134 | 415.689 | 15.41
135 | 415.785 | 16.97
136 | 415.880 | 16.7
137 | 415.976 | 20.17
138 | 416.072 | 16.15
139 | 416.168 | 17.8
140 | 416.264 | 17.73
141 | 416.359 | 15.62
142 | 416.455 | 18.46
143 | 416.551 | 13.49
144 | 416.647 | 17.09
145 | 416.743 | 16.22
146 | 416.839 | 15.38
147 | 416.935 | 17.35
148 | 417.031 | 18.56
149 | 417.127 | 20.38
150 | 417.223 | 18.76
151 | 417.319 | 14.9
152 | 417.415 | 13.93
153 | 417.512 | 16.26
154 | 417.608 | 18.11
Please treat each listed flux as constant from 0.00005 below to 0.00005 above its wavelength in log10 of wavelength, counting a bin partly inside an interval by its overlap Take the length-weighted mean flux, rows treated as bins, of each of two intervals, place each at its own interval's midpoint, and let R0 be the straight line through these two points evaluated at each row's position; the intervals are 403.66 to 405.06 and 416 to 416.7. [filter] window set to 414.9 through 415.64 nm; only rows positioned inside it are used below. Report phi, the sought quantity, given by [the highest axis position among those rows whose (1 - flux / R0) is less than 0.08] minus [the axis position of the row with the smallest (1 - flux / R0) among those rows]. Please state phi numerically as 0.00 nm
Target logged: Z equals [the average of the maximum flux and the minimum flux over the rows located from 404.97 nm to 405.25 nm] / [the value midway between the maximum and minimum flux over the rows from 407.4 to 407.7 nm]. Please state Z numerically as 1.11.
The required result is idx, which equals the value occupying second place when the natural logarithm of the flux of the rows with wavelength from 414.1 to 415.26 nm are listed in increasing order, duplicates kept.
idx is 2.69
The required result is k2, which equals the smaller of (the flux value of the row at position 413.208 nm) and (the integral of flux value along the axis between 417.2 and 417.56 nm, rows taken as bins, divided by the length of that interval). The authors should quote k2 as 16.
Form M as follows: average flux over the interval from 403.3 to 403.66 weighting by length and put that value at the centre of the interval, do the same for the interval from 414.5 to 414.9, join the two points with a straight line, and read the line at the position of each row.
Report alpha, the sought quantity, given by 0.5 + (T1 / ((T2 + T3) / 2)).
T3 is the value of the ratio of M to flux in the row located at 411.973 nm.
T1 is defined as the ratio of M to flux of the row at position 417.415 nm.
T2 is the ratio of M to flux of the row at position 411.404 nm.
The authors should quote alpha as 1.53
